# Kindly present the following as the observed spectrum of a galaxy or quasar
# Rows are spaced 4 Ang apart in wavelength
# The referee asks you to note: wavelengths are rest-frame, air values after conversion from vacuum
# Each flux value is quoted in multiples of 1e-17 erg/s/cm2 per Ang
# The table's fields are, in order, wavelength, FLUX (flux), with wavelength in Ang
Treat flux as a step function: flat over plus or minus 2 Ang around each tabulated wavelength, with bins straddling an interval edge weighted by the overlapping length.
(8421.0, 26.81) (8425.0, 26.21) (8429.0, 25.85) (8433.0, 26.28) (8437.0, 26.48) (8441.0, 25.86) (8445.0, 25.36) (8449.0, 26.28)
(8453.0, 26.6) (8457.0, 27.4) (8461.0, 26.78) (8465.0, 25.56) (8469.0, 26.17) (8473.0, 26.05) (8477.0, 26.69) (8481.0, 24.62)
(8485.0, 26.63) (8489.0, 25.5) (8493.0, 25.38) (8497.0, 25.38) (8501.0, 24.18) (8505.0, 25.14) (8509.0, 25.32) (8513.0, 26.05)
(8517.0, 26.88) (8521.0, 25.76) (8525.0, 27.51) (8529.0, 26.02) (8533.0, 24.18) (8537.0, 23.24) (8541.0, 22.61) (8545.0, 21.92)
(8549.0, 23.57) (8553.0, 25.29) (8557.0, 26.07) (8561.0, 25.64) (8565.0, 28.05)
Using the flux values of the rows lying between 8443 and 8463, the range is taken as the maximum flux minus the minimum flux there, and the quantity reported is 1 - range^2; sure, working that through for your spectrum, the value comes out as -3.2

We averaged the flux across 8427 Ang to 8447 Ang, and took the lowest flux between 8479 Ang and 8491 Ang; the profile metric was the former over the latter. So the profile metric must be 1.05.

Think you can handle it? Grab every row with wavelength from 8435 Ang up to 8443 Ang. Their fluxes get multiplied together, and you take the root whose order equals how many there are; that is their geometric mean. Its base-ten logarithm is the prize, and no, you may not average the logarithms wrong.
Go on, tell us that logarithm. 1.42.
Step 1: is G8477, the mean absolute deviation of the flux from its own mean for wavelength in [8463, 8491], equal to 0.57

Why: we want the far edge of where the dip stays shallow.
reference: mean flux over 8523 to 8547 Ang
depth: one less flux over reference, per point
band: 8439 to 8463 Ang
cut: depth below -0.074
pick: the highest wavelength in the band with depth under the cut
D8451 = 8461.0 Ang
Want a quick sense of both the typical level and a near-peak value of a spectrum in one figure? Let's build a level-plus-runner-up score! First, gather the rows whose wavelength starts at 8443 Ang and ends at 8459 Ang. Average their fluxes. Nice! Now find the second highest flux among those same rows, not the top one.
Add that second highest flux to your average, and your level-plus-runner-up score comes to 53.0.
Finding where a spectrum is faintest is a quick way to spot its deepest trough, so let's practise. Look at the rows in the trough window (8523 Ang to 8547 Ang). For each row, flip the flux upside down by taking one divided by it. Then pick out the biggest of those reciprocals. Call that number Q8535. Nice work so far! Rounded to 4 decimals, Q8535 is 0.0456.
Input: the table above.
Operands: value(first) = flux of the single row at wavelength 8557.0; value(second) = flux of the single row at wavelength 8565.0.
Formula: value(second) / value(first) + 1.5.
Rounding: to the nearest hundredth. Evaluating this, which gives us 2.58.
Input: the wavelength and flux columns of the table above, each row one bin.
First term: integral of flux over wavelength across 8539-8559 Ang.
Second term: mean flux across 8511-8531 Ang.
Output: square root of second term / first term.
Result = 0.235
